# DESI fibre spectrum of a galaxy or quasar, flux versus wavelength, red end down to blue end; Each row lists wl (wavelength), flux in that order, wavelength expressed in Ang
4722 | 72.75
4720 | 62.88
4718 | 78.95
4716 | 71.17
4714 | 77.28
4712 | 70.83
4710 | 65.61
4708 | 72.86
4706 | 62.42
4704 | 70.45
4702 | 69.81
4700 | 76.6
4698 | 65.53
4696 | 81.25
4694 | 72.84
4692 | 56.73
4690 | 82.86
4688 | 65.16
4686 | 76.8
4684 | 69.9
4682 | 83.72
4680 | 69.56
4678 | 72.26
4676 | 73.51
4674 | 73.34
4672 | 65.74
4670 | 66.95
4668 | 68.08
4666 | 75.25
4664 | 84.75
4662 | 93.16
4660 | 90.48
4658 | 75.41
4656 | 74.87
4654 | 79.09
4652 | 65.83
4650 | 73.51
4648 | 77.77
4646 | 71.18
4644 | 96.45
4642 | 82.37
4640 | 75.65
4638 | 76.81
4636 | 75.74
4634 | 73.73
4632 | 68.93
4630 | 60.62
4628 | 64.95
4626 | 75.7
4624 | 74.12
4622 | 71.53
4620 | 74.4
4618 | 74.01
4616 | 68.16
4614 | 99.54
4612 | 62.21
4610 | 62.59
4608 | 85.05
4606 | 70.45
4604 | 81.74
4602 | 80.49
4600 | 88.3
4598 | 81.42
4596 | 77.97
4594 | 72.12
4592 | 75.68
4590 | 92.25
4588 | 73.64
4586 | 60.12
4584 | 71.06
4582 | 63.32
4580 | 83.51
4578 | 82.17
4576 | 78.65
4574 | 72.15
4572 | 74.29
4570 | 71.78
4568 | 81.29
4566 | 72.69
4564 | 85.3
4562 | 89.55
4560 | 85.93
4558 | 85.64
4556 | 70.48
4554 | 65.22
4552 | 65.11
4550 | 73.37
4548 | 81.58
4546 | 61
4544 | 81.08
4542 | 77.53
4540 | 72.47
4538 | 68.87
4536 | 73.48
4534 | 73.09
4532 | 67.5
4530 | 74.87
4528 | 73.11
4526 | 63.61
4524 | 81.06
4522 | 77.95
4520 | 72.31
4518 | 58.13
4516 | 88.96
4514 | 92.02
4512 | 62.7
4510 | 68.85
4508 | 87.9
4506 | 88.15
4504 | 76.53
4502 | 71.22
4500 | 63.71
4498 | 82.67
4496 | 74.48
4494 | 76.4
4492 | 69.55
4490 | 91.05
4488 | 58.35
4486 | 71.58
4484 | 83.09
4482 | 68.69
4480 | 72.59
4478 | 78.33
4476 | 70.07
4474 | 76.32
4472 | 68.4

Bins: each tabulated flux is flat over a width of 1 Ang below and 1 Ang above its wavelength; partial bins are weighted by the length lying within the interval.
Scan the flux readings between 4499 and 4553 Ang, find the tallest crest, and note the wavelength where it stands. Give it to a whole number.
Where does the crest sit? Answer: 4514 Ang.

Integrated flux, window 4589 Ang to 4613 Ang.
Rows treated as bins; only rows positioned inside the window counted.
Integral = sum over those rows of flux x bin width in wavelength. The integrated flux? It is 1861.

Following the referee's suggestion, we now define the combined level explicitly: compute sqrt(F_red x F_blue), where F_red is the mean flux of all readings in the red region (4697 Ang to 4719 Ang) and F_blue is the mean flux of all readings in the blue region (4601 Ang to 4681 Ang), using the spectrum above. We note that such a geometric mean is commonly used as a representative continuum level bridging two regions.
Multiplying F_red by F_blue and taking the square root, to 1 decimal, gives 73.1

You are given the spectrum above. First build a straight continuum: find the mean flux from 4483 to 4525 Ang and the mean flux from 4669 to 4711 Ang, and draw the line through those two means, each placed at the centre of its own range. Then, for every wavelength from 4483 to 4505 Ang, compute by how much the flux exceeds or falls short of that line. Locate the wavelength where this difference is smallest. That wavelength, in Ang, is 4488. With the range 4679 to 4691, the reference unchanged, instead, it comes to 4688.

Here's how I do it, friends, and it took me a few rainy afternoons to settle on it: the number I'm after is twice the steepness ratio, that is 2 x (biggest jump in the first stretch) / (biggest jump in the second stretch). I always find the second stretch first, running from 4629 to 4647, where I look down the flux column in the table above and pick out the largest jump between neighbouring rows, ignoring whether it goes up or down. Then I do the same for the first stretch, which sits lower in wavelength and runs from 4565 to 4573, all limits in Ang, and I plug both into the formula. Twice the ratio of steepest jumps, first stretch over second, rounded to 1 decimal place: 0.8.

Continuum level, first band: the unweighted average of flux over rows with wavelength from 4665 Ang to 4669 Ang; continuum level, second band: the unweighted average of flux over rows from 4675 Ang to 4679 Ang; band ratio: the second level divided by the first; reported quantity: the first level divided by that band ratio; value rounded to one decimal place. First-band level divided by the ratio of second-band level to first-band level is 70.5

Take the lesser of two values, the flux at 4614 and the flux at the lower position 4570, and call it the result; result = 71.8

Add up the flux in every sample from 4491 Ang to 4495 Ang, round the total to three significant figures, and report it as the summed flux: 146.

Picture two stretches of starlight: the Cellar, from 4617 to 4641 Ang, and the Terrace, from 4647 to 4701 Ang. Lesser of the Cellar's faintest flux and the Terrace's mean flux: 60.6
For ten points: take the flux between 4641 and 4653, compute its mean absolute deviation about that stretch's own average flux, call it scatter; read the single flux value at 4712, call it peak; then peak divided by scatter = 9.2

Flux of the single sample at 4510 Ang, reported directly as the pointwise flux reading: 68.85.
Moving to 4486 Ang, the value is 71.58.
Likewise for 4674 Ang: 73.34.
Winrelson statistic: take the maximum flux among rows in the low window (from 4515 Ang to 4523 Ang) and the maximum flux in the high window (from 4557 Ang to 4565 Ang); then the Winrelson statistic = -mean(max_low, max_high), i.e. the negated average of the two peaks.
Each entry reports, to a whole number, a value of -89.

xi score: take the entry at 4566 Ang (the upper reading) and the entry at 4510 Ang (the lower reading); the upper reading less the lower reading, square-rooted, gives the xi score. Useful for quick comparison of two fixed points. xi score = 2.0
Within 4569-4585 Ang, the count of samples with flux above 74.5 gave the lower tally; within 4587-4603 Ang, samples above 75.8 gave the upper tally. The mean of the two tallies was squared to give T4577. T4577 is 16.0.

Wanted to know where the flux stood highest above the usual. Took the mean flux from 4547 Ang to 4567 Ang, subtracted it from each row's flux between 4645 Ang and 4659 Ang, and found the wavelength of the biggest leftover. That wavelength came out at 4654 Ang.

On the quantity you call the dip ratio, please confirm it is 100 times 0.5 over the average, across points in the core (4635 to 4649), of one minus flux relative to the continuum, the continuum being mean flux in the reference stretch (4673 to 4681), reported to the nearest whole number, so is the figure -497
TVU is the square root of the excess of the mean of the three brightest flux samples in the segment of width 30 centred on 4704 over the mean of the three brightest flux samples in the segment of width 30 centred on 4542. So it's 1.0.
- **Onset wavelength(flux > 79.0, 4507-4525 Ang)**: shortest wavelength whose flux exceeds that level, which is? 4508 Ang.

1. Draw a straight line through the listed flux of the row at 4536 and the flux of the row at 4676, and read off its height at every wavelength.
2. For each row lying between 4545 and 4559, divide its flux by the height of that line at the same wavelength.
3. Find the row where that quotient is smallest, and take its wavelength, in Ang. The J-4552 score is 4546 Ang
